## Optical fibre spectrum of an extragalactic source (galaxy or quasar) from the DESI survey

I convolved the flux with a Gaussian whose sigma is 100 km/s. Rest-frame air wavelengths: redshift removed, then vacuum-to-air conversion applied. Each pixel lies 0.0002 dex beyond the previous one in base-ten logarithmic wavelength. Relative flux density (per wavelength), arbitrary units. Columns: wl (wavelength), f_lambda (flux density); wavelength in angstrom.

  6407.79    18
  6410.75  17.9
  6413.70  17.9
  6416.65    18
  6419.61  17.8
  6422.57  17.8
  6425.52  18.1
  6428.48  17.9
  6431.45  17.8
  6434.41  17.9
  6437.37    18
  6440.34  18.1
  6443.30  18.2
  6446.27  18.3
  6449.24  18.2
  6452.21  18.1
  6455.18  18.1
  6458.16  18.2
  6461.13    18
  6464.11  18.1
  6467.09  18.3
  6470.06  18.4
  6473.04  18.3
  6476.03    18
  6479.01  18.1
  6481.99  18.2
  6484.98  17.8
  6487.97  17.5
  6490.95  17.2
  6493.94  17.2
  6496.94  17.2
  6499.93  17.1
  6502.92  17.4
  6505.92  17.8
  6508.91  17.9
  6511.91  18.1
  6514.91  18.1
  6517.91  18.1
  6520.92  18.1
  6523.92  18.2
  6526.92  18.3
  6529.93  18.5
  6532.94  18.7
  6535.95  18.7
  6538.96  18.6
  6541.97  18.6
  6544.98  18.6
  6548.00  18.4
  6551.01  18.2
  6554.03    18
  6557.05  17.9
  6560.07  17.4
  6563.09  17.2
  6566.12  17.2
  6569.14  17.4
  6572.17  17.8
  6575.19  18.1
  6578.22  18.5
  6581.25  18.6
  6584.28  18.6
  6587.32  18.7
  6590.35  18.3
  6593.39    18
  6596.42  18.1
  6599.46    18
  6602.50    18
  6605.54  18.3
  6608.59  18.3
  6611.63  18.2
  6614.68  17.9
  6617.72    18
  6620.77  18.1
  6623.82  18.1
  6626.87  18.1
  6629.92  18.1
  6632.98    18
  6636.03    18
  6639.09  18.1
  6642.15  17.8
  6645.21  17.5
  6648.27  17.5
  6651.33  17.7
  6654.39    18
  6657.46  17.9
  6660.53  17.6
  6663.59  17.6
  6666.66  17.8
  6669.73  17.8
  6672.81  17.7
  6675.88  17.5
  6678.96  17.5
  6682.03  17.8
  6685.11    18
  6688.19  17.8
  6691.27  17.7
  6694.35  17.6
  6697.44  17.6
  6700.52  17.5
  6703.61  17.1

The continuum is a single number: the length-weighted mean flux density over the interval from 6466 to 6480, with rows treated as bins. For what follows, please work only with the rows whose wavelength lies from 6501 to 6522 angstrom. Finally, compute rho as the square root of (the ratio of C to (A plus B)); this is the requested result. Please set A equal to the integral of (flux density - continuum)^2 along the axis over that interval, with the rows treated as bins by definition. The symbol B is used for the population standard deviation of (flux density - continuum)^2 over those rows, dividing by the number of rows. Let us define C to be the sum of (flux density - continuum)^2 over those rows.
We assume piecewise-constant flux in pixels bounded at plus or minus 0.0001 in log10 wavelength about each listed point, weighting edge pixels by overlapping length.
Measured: 0.518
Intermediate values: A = 3.6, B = 0.23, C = 1.04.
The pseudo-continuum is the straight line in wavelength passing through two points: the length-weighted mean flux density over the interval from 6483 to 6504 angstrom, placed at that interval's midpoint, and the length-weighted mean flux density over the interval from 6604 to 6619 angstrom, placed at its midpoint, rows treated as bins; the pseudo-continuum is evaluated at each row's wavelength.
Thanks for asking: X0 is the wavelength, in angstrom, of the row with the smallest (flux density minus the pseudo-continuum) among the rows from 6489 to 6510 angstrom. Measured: 6499.93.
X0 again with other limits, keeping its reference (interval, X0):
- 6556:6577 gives 6566.12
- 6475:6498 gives 6496.94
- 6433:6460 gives 6434.41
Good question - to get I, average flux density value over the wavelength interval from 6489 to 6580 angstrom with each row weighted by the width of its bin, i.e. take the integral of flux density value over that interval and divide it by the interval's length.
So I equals 18.0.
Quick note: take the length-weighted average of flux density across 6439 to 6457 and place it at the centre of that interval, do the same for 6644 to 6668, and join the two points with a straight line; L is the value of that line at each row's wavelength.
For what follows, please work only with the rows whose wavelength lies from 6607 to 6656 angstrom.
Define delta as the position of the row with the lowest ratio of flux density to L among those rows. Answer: 6645.21 angstrom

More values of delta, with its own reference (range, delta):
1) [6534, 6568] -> 6563.09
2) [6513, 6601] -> 6563.09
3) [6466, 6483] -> 6476.03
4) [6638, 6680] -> 6645.21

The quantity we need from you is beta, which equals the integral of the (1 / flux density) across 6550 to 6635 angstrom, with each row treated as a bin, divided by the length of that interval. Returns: 0.0555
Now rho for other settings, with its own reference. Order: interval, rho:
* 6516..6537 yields 0.577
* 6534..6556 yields 0.549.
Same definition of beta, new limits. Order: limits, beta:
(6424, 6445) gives 0.0556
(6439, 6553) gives 0.0554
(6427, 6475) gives 0.0552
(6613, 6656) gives 0.0558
